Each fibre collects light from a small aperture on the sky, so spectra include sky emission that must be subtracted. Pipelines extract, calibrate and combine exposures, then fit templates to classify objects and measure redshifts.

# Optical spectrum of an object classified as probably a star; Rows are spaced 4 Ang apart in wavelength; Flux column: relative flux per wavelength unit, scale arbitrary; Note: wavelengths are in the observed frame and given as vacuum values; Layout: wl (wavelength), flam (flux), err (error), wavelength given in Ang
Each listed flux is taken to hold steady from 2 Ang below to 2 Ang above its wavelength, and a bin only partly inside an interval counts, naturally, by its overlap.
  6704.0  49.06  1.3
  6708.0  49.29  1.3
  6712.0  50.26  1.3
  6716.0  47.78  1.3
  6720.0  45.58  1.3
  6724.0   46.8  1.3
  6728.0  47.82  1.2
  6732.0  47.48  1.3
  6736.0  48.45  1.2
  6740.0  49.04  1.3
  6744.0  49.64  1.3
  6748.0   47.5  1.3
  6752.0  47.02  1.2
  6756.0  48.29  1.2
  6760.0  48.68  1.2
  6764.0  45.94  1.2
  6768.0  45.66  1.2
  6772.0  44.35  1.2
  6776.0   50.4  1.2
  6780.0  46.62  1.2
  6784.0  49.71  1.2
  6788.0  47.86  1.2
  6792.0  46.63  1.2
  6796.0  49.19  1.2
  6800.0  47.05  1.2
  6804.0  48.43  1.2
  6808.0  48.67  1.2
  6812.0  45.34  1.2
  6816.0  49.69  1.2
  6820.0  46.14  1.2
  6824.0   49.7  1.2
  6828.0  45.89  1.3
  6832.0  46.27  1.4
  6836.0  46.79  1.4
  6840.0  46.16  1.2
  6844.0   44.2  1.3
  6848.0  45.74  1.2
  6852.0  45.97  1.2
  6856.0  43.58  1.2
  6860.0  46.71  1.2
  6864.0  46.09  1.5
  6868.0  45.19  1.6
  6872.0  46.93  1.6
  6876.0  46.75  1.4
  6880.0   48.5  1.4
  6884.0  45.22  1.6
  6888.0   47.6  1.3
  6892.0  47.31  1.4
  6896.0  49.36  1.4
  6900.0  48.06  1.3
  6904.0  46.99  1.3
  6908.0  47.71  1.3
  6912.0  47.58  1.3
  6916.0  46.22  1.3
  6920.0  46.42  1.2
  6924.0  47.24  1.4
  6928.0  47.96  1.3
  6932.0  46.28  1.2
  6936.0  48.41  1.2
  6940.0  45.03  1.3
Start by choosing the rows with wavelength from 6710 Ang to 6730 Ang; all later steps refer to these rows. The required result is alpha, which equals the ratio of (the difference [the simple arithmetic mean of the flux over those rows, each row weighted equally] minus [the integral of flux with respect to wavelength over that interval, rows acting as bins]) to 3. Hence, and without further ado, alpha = -302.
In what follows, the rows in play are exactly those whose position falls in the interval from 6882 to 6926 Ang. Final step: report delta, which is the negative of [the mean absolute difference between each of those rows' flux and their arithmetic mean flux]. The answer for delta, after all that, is -0.75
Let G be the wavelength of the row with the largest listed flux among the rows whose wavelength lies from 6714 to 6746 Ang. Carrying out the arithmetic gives 6744.0 Ang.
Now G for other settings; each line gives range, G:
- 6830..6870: 6836.0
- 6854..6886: 6880.0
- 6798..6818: 6816.0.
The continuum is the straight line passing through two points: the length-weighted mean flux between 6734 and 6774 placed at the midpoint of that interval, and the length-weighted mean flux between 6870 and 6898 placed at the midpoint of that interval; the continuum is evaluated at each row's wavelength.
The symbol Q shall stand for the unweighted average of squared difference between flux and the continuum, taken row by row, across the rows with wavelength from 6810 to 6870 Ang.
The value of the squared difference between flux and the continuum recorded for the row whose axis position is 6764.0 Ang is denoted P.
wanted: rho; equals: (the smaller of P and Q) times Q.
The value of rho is 9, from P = 2.3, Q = 3.9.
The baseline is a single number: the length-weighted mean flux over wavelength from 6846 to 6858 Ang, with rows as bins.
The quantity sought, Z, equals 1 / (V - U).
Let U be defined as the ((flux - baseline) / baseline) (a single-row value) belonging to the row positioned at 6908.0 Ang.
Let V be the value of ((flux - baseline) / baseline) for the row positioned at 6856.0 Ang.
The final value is -11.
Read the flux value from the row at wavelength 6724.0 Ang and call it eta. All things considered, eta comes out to 46.8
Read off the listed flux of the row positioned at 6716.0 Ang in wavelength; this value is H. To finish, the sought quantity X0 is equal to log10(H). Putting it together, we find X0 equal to 1.68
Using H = 47.78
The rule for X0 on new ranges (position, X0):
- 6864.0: 1.66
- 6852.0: 1.66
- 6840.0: 1.66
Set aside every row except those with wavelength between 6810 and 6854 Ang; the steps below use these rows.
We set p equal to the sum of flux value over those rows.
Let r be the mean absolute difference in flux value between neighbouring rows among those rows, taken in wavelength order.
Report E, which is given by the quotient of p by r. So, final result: 249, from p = 512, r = 2.1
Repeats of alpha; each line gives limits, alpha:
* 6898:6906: -111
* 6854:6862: -105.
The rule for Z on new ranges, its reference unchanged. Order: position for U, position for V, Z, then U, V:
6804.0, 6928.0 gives -96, 0.074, 0.06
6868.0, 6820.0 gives 47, 0.002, 0.02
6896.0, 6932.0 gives -15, 0.095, 0.03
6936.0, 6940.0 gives -13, 0.073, 0.00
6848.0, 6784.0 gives 11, 0.014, 0.10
